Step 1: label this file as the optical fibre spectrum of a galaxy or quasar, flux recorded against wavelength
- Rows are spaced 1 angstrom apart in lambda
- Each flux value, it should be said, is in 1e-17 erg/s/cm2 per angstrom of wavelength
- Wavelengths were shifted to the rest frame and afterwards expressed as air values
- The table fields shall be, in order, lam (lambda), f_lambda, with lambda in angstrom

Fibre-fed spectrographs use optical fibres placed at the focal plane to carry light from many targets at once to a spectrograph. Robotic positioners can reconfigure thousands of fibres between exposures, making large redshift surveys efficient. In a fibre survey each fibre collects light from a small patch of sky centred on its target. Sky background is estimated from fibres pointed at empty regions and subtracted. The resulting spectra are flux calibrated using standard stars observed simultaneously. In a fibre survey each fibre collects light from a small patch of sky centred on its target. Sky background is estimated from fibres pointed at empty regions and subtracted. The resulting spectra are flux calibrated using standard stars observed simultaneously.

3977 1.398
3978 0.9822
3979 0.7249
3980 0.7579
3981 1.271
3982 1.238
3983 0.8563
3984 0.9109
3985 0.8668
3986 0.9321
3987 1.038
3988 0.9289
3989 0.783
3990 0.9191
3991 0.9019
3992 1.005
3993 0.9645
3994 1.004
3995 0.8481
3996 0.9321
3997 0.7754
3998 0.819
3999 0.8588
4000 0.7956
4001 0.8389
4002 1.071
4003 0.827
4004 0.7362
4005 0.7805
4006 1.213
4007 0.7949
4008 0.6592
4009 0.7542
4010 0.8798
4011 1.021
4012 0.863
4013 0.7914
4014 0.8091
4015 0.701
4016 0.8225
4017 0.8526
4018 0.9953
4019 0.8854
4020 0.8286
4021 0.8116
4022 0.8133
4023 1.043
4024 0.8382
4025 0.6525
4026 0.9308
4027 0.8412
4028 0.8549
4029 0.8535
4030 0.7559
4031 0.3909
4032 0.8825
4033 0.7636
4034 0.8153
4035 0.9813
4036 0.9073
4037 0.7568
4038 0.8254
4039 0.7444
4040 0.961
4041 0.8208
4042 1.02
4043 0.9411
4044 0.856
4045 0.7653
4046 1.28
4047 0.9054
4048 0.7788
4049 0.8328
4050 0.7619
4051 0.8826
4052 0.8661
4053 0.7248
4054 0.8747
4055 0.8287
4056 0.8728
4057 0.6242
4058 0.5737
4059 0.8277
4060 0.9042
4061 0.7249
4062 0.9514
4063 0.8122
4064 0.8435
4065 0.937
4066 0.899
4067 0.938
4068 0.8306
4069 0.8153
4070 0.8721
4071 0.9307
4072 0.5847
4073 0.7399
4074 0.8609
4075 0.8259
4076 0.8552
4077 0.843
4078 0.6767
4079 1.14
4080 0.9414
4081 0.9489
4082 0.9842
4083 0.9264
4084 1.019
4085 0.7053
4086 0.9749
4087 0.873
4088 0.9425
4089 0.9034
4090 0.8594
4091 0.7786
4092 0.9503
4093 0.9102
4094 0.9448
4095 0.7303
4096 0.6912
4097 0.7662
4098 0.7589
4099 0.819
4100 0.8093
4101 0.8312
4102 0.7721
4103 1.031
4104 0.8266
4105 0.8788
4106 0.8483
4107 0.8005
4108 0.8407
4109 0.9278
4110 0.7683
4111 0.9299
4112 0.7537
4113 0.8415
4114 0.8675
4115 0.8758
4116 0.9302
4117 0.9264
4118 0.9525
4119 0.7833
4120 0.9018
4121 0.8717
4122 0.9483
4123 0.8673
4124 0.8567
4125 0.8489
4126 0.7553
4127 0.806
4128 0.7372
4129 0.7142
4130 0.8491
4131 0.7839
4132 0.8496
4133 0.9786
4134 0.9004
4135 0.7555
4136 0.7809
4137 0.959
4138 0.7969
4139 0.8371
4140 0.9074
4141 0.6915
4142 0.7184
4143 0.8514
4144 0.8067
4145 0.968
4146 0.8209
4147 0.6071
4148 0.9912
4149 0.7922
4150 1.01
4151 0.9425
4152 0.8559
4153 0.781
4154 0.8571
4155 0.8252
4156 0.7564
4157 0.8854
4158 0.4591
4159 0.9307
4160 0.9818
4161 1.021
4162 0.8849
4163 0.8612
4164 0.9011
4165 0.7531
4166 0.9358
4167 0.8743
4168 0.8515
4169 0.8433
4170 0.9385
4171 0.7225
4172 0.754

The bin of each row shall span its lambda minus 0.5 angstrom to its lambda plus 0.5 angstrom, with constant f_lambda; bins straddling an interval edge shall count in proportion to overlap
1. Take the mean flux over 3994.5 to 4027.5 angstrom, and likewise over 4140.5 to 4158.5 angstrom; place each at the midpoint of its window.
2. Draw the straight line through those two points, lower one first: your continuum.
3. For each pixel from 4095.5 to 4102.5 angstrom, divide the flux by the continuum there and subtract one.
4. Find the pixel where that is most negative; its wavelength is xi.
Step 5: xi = 4096 angstrom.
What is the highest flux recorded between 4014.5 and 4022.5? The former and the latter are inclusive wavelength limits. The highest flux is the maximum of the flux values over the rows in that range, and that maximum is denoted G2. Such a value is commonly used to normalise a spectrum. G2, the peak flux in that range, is 0.9953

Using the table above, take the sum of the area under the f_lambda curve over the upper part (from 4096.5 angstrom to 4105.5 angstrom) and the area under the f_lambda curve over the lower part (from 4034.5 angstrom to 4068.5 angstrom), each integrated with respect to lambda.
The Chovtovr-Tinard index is 37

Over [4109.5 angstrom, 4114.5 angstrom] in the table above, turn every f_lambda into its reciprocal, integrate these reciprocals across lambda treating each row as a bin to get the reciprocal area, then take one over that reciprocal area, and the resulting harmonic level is 0.1654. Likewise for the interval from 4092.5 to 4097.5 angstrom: 0.1593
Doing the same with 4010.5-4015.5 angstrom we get 0.1649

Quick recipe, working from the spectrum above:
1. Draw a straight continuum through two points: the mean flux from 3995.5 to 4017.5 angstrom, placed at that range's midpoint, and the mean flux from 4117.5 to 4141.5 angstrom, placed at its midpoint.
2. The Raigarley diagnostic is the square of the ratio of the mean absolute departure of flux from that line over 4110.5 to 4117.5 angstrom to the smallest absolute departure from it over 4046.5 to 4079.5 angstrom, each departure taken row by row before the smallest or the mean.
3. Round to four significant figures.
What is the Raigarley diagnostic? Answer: 2446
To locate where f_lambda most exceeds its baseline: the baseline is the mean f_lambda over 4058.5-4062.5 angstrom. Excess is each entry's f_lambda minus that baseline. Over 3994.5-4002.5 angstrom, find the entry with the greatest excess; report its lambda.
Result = 4002 angstrom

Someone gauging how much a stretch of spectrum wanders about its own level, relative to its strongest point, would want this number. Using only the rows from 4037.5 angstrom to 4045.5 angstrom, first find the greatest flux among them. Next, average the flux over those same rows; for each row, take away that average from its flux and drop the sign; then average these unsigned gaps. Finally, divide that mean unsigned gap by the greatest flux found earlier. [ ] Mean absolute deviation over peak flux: 0.079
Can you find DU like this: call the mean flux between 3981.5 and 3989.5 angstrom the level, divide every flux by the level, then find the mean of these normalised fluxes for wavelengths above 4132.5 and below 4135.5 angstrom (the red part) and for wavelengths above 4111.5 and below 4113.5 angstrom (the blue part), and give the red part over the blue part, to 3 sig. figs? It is 1.10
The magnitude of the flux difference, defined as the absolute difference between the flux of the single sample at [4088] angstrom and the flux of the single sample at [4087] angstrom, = 0.07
